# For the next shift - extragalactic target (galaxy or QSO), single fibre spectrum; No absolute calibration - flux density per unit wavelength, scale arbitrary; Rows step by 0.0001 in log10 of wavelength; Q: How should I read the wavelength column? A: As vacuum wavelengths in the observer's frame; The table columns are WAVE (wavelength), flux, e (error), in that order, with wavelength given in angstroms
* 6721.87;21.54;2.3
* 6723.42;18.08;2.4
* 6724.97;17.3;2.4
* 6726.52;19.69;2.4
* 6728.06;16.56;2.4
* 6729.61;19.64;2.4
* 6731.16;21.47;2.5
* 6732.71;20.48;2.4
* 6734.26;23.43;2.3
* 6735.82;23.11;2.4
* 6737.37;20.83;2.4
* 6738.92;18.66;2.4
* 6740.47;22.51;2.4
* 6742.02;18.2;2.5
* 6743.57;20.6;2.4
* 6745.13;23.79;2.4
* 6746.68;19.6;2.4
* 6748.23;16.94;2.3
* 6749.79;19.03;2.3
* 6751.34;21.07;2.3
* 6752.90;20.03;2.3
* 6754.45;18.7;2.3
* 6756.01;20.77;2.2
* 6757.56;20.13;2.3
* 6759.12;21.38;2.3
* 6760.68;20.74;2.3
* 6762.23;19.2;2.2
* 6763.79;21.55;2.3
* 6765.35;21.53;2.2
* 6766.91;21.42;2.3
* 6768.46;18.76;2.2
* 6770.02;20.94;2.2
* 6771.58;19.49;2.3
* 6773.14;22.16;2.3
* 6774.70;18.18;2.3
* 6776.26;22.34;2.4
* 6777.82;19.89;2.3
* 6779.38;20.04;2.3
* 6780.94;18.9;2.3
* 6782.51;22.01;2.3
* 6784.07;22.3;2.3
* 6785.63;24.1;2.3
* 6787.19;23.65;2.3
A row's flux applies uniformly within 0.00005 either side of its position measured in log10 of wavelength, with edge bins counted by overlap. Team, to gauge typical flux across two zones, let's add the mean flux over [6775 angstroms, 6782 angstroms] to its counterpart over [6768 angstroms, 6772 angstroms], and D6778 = 40.0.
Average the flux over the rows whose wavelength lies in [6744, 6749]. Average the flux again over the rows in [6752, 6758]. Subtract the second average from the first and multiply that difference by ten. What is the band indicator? 2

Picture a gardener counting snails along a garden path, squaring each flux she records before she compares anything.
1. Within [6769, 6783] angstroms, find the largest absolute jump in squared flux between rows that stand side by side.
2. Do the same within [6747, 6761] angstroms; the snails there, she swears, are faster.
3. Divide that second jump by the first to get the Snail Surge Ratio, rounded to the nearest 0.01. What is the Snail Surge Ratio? 0.49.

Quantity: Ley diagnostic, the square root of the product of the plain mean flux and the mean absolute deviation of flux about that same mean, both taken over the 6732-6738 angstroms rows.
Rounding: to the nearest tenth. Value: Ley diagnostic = 5.4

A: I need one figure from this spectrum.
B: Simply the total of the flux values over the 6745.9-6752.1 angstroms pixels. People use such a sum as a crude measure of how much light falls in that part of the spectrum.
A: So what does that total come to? 77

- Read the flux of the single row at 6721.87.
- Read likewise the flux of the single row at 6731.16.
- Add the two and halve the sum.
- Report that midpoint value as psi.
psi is 21.5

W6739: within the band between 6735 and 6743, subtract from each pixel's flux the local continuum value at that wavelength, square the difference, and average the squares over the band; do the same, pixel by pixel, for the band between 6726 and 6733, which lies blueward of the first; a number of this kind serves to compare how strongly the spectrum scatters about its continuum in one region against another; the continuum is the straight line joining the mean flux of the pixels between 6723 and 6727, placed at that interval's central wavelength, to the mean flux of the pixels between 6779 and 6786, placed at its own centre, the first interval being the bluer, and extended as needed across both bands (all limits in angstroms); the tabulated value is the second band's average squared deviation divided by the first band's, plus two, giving 2.5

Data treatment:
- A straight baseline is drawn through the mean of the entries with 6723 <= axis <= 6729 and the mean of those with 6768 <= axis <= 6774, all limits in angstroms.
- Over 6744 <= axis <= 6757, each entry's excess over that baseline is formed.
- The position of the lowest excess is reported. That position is 6748.23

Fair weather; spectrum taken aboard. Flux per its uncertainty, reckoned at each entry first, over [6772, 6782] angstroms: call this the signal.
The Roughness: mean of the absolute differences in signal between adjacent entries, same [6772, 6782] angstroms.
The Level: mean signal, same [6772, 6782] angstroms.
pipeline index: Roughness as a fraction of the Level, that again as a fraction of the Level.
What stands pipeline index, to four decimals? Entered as 0.0114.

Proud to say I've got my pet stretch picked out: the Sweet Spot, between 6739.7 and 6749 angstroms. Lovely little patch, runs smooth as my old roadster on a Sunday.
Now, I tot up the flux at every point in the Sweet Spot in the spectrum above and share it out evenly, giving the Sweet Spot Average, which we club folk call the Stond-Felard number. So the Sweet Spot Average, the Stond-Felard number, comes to 20.3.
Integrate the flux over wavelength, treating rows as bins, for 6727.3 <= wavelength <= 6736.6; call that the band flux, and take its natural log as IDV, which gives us 5.264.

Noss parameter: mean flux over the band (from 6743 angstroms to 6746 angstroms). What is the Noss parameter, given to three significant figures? 22.2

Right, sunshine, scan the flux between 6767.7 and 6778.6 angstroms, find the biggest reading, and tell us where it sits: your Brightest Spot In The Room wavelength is 6776.26 angstroms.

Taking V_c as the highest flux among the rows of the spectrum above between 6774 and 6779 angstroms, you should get 22.34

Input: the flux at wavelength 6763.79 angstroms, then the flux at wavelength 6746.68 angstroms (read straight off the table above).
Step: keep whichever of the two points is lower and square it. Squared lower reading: 384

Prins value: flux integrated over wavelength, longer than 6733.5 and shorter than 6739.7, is 133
